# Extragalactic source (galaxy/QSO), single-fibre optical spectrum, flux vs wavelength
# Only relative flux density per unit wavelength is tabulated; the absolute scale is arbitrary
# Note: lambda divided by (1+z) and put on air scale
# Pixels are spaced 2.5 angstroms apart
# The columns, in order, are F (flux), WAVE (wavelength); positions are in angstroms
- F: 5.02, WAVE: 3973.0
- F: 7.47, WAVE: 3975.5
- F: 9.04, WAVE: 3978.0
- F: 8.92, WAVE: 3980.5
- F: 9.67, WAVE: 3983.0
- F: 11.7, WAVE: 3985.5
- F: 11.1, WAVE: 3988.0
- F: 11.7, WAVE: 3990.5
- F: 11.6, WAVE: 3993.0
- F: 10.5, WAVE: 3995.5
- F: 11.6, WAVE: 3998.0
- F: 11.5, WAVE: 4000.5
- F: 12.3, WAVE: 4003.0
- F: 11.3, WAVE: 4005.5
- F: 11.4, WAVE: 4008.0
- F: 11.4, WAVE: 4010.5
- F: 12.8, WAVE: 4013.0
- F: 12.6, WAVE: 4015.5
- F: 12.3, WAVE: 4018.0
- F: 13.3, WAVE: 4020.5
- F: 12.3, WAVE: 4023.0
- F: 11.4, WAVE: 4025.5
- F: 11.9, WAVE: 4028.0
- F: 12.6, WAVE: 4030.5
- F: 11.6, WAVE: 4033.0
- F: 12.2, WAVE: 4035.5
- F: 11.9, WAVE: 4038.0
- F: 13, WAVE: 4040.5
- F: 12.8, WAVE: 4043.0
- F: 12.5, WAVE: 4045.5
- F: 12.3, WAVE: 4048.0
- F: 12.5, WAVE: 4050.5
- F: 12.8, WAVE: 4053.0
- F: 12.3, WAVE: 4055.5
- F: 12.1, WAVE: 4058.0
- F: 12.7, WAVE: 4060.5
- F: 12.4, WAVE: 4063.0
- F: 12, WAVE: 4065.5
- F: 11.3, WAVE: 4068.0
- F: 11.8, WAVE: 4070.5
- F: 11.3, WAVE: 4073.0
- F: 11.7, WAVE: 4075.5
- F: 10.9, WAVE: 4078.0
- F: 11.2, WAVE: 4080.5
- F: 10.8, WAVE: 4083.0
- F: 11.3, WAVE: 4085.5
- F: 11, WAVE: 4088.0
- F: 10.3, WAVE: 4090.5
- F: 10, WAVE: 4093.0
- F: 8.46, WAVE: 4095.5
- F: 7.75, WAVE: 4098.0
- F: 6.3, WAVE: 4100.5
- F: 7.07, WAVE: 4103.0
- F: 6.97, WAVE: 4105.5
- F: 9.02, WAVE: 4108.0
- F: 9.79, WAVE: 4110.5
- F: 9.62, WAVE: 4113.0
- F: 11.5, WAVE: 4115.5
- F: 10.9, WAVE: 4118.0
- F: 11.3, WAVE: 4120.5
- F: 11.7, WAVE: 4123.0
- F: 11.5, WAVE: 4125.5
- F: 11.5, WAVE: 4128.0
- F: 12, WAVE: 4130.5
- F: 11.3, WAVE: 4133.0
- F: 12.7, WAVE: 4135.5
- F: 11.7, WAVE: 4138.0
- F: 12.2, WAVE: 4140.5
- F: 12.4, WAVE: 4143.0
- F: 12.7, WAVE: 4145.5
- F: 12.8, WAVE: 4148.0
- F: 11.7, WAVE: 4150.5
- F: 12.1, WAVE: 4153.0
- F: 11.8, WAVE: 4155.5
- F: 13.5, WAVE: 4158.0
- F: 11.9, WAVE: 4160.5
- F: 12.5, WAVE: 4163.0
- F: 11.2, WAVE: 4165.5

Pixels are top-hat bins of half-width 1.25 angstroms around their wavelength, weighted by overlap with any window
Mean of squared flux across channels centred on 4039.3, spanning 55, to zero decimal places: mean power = 153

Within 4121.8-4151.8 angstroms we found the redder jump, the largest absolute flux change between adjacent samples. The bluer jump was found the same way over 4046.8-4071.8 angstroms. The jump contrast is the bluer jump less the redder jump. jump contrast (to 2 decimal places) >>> -0.70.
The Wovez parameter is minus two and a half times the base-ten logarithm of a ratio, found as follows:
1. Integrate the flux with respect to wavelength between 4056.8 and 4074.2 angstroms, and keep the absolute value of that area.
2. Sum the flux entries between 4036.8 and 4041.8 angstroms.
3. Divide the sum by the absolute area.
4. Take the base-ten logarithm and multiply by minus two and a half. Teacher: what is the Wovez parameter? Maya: 2.3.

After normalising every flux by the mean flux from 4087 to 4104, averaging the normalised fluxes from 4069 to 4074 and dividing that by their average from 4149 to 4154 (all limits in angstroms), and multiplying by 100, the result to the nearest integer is 97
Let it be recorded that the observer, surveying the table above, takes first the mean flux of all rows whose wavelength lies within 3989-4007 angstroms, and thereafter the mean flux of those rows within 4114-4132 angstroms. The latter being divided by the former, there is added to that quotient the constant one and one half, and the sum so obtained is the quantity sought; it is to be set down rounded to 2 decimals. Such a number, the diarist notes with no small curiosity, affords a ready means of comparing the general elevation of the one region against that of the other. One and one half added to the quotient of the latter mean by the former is 2.50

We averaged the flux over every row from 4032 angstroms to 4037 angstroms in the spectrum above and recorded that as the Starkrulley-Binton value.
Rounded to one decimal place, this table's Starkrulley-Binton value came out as 11.9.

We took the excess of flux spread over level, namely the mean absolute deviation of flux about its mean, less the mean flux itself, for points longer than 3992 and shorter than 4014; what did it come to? -11.2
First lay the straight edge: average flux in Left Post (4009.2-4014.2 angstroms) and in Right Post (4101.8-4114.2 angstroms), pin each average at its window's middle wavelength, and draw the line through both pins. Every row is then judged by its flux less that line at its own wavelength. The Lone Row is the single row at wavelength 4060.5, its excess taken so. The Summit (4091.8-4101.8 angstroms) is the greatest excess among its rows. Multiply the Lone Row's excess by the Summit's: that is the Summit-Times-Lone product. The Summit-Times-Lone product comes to 2.3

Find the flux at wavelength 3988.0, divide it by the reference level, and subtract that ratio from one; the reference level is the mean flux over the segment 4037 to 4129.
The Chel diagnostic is -0.02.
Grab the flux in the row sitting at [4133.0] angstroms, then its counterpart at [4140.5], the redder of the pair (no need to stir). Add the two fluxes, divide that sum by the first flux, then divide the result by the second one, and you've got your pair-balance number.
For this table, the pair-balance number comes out 0.170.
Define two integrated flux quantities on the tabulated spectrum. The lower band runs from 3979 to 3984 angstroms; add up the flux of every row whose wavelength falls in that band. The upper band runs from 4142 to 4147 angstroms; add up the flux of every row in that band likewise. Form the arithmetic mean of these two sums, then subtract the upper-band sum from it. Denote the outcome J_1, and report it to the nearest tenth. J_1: -3.3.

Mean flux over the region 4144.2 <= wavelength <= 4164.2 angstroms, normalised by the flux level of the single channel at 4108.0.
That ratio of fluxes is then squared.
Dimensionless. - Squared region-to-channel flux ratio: 1.88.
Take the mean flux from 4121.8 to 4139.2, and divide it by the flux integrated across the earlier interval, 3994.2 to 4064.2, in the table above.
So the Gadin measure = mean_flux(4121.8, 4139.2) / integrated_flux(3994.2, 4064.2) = 0.014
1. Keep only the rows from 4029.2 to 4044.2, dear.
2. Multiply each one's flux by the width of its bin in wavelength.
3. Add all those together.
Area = 185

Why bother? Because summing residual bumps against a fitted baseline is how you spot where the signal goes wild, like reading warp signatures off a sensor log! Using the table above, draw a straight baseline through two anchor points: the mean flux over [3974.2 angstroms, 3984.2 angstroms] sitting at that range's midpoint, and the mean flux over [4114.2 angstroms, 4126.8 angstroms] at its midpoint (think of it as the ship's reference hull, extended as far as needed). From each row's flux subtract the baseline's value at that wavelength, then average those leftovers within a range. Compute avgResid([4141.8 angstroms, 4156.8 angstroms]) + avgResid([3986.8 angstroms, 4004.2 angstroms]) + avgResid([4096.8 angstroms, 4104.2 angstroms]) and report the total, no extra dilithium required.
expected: -1.2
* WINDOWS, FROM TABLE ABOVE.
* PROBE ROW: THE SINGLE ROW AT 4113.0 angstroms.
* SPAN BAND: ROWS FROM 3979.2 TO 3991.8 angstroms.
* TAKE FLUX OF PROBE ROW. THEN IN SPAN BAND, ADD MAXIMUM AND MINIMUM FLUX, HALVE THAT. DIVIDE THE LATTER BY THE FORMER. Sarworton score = 1.07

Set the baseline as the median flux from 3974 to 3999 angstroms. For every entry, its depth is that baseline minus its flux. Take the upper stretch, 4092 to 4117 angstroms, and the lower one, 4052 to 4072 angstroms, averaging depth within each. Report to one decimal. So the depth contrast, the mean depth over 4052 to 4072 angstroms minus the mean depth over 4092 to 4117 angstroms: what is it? -3.5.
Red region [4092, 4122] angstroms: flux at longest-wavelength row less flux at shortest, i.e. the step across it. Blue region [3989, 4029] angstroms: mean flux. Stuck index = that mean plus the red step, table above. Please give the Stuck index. 13.2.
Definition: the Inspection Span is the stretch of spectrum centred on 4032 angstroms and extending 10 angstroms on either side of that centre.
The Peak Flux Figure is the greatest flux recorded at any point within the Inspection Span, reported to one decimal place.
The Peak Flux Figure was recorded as 13.0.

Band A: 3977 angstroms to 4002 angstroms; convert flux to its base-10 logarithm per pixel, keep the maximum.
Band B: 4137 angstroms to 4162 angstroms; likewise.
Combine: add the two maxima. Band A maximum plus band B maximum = 2.20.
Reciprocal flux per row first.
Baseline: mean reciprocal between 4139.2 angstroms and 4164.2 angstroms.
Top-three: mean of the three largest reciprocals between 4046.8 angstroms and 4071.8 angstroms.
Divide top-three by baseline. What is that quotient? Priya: 1.1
